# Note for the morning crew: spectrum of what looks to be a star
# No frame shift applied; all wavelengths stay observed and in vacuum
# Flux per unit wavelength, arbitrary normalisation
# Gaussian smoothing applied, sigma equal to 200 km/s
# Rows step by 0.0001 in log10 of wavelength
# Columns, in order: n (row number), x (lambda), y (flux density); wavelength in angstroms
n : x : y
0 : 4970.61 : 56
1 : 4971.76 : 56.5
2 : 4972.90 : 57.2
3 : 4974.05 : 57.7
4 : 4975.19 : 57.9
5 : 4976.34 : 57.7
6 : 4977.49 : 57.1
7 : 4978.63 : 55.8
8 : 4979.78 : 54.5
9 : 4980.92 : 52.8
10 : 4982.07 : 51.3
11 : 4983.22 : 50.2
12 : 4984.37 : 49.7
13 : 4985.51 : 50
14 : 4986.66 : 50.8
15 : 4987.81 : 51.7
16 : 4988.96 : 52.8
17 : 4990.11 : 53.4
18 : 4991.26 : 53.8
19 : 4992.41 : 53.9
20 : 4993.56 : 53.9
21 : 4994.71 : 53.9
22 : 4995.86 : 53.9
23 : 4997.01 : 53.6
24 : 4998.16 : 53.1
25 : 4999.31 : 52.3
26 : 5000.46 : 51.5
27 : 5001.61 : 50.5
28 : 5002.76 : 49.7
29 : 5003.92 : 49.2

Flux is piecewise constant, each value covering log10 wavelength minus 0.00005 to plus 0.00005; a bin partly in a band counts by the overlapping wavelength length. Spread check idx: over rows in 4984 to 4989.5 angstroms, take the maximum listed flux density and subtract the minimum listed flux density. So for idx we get 3.1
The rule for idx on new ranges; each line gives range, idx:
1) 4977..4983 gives 5.8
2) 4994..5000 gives 1.6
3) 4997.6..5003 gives 3.4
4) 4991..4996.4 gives 0.1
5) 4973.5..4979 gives 2.1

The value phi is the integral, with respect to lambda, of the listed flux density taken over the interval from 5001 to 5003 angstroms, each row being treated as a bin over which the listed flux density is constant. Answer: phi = 101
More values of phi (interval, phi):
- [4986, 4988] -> 102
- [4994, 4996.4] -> 129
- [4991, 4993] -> 108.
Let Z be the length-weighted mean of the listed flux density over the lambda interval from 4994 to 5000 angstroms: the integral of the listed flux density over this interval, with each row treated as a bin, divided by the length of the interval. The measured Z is 53.4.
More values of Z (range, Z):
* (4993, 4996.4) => 53.9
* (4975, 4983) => 54.9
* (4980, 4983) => 52.1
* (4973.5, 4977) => 57.7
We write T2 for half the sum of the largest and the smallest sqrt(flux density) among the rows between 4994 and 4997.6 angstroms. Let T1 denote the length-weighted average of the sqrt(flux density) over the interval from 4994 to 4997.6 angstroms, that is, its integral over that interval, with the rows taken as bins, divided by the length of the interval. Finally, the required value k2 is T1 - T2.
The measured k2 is 0.006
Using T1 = 7.34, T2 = 7.33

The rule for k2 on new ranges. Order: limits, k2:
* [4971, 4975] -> 0.004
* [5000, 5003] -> 0.010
